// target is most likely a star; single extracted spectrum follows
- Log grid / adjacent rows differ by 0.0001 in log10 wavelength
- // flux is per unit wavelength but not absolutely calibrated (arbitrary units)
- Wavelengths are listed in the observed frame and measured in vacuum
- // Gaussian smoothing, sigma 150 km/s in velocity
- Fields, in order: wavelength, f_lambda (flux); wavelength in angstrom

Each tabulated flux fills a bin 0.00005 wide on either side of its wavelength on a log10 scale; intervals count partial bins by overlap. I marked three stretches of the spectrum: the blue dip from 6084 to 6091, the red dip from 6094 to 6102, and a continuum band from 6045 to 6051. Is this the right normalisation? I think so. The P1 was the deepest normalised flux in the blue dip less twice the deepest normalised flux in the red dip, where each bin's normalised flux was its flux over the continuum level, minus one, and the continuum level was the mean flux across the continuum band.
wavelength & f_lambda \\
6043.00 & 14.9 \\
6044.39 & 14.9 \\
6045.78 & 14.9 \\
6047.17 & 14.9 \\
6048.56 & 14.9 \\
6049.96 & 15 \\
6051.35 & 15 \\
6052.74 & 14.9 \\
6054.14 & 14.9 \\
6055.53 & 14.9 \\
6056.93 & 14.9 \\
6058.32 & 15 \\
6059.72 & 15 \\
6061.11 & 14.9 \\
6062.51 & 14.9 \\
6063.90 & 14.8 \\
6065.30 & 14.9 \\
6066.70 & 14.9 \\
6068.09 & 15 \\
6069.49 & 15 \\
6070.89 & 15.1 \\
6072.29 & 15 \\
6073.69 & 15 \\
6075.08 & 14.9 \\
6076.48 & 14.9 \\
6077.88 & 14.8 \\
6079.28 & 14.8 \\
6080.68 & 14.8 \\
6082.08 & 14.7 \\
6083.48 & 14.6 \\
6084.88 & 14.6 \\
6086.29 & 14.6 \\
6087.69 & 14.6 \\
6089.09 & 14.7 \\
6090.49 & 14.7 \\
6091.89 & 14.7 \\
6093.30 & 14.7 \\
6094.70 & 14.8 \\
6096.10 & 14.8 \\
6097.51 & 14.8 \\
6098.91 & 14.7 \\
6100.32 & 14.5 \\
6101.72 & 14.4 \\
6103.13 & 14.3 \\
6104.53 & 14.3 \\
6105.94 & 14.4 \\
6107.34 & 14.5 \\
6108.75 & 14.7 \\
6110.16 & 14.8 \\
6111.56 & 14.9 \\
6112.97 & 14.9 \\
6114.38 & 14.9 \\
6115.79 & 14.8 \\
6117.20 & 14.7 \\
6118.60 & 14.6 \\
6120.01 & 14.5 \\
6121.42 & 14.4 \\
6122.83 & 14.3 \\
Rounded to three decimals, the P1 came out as 0.049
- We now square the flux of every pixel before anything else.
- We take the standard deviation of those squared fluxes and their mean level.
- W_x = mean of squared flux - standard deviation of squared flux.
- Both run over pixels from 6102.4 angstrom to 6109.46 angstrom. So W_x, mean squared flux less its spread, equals 204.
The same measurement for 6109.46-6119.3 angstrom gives 216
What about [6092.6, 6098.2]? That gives 217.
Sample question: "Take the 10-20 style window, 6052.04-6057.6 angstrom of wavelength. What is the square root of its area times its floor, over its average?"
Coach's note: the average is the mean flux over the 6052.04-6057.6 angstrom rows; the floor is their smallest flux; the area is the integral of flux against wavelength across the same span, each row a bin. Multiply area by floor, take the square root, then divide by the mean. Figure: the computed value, 2.36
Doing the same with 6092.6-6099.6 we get 2.64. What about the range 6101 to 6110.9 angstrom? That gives 3.12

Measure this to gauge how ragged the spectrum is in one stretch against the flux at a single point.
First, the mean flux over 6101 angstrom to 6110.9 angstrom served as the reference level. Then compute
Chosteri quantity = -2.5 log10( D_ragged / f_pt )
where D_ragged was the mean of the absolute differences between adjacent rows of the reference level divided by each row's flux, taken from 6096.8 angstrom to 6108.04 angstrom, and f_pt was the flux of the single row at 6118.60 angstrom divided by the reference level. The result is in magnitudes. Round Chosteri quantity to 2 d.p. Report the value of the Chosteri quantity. 5.41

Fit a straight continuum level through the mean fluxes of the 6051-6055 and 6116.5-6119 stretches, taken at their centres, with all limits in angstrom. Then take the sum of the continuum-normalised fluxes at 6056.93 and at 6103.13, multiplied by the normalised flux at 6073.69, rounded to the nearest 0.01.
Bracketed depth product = 1.99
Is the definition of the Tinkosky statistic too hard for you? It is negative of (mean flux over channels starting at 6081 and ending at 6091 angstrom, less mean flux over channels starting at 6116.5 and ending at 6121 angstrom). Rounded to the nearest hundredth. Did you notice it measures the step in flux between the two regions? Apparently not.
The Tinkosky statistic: -0.04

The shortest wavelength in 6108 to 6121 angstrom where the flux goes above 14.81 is 6111.56 angstrom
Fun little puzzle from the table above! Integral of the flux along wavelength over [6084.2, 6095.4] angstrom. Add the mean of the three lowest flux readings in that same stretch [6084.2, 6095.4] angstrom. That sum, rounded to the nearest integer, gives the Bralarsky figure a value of 179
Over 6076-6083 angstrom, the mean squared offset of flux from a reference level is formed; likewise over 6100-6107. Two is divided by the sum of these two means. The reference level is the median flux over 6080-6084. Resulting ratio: 16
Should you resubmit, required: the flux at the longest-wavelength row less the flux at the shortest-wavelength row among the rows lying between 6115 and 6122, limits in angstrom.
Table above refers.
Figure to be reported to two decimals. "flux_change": -0.40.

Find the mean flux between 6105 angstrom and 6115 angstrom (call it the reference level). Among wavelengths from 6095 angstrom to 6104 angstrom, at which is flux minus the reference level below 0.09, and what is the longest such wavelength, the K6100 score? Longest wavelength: 6103.13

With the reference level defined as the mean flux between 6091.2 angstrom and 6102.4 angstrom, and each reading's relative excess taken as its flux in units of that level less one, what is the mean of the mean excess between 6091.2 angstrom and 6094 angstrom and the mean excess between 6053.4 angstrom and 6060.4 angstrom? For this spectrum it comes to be 0.010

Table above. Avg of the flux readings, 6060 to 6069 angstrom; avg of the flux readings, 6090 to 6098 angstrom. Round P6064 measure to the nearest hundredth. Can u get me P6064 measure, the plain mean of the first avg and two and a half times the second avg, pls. 25.89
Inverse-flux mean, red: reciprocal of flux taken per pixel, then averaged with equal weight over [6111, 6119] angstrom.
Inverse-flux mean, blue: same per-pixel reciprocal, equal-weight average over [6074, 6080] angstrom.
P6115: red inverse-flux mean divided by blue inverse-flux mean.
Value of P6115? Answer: 1.003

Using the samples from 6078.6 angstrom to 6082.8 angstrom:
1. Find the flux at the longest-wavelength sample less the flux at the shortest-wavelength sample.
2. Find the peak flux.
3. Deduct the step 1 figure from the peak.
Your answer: 14.9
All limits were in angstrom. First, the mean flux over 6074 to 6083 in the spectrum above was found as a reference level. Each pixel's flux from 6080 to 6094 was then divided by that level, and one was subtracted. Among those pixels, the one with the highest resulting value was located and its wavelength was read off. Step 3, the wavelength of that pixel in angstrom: 6080.68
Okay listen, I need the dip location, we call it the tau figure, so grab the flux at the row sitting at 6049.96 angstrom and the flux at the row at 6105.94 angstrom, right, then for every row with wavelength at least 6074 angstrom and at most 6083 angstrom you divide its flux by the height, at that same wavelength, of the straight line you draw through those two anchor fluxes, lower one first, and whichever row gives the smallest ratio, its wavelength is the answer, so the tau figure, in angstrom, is 6082.08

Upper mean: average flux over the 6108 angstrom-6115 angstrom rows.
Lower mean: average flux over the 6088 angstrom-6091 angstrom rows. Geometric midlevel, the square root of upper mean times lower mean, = 14.8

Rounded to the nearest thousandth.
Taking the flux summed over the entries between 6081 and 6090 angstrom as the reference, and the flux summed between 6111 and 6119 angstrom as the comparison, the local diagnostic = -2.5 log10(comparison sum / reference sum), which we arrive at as -0.012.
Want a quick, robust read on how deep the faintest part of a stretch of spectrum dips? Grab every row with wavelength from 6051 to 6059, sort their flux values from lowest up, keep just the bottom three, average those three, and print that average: 14.90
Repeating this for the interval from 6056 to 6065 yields 14.87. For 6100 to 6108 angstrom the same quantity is 14.33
